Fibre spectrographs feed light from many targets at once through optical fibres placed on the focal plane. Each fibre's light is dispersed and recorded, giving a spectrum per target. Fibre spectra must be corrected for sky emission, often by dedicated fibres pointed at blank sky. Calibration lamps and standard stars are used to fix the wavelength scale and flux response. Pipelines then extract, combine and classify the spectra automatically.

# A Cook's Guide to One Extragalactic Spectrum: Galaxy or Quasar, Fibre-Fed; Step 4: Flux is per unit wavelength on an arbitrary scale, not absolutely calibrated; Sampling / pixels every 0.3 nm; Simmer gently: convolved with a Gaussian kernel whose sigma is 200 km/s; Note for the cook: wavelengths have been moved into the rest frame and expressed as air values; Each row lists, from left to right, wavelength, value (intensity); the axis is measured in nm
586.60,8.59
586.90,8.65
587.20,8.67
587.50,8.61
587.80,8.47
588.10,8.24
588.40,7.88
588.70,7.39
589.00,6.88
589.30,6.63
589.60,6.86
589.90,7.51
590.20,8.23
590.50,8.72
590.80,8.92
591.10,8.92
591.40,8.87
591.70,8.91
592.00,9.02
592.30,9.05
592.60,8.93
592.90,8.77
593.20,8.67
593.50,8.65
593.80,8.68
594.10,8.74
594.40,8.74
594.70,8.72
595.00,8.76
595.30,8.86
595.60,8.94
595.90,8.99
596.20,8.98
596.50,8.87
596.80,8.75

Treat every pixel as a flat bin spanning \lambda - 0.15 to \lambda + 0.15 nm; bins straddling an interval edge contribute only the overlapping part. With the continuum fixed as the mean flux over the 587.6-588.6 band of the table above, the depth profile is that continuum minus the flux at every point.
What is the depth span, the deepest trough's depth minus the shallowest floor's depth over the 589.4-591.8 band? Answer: 2.1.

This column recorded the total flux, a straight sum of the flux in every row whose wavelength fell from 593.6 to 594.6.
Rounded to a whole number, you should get 26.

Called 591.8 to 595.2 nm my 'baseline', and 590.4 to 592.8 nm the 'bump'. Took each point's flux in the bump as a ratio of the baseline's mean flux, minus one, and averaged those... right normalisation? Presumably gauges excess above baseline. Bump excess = 0.014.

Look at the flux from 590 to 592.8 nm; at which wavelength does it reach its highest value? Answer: 592.30 nm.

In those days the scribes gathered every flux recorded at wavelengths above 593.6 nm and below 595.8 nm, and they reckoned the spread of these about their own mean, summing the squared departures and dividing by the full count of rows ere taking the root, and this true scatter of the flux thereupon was 0.08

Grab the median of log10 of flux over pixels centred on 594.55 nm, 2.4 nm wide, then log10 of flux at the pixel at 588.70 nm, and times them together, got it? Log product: 0.82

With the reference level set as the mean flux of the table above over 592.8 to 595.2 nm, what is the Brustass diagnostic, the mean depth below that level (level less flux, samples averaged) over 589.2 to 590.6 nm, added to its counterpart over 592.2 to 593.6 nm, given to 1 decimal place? 1.0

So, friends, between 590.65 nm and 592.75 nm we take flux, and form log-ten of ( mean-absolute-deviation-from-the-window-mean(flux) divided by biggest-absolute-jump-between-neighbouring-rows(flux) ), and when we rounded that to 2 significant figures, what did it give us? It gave -0.37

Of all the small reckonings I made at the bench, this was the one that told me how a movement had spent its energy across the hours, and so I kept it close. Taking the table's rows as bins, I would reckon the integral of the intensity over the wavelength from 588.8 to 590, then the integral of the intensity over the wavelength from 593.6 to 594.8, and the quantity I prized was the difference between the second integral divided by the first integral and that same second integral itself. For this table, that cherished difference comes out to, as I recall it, -9.21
